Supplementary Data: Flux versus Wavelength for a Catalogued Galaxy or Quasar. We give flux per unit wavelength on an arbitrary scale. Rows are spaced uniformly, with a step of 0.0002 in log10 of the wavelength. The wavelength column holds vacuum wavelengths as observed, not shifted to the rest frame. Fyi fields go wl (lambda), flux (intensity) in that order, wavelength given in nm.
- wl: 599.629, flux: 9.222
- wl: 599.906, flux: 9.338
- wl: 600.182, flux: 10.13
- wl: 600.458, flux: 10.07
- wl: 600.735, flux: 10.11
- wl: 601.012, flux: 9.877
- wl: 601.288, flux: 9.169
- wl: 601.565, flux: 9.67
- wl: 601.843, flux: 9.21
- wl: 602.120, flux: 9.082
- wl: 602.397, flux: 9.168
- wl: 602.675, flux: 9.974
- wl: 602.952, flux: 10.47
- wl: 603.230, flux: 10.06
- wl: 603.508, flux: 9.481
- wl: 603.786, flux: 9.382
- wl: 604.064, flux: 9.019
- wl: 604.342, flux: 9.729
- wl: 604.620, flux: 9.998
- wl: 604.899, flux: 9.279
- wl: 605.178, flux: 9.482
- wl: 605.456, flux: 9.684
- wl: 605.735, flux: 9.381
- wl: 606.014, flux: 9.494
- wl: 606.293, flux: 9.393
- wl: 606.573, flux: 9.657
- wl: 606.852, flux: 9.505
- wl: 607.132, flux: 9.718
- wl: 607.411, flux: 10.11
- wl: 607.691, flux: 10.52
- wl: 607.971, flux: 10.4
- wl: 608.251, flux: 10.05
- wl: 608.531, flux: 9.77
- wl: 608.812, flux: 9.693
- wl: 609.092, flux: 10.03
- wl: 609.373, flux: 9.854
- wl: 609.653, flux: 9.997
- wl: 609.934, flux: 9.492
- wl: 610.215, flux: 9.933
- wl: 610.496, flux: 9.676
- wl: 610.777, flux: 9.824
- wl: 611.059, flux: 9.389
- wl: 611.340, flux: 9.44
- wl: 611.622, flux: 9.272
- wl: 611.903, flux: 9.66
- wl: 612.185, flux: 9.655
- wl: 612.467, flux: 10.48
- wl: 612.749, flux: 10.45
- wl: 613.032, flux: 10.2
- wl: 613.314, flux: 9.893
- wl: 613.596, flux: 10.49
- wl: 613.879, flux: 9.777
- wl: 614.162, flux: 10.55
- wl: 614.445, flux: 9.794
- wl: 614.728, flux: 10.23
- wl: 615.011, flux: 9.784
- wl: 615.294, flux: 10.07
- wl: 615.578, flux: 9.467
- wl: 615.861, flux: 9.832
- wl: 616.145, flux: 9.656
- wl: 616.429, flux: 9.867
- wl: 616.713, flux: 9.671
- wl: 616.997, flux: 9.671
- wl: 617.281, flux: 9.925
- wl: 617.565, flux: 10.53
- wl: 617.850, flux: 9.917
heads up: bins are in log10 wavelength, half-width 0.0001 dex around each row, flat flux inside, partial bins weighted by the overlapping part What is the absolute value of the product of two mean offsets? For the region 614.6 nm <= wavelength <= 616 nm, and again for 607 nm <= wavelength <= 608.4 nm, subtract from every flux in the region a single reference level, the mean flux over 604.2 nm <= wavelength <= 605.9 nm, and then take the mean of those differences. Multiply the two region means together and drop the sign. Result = 0.16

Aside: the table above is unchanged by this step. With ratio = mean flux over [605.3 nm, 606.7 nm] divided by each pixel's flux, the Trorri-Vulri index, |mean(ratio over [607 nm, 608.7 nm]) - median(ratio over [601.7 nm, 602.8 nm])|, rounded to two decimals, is 0.09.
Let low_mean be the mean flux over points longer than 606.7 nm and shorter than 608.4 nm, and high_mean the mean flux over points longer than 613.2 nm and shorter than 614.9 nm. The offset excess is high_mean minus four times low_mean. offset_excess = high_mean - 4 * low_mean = -30.1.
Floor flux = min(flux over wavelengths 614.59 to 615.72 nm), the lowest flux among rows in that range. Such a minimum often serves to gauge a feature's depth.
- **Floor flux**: 9.467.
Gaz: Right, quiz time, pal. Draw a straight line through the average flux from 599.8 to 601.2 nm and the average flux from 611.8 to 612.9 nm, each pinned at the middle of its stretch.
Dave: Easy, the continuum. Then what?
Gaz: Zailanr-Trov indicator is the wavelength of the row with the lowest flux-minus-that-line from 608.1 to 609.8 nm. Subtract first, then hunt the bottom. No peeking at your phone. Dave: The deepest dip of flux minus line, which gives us 608.812 nm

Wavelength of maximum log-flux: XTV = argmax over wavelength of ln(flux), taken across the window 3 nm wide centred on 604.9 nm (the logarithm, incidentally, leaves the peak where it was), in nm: 604.620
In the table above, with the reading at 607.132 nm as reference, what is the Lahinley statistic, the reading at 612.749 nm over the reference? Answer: 1.075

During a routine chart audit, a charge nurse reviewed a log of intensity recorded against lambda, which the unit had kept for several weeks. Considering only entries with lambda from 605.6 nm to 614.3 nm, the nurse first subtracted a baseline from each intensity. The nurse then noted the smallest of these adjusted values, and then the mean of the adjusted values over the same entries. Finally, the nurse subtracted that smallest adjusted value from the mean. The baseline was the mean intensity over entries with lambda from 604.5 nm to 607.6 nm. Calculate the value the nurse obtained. 0.59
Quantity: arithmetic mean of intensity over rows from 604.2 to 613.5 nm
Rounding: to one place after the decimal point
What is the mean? 9.8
